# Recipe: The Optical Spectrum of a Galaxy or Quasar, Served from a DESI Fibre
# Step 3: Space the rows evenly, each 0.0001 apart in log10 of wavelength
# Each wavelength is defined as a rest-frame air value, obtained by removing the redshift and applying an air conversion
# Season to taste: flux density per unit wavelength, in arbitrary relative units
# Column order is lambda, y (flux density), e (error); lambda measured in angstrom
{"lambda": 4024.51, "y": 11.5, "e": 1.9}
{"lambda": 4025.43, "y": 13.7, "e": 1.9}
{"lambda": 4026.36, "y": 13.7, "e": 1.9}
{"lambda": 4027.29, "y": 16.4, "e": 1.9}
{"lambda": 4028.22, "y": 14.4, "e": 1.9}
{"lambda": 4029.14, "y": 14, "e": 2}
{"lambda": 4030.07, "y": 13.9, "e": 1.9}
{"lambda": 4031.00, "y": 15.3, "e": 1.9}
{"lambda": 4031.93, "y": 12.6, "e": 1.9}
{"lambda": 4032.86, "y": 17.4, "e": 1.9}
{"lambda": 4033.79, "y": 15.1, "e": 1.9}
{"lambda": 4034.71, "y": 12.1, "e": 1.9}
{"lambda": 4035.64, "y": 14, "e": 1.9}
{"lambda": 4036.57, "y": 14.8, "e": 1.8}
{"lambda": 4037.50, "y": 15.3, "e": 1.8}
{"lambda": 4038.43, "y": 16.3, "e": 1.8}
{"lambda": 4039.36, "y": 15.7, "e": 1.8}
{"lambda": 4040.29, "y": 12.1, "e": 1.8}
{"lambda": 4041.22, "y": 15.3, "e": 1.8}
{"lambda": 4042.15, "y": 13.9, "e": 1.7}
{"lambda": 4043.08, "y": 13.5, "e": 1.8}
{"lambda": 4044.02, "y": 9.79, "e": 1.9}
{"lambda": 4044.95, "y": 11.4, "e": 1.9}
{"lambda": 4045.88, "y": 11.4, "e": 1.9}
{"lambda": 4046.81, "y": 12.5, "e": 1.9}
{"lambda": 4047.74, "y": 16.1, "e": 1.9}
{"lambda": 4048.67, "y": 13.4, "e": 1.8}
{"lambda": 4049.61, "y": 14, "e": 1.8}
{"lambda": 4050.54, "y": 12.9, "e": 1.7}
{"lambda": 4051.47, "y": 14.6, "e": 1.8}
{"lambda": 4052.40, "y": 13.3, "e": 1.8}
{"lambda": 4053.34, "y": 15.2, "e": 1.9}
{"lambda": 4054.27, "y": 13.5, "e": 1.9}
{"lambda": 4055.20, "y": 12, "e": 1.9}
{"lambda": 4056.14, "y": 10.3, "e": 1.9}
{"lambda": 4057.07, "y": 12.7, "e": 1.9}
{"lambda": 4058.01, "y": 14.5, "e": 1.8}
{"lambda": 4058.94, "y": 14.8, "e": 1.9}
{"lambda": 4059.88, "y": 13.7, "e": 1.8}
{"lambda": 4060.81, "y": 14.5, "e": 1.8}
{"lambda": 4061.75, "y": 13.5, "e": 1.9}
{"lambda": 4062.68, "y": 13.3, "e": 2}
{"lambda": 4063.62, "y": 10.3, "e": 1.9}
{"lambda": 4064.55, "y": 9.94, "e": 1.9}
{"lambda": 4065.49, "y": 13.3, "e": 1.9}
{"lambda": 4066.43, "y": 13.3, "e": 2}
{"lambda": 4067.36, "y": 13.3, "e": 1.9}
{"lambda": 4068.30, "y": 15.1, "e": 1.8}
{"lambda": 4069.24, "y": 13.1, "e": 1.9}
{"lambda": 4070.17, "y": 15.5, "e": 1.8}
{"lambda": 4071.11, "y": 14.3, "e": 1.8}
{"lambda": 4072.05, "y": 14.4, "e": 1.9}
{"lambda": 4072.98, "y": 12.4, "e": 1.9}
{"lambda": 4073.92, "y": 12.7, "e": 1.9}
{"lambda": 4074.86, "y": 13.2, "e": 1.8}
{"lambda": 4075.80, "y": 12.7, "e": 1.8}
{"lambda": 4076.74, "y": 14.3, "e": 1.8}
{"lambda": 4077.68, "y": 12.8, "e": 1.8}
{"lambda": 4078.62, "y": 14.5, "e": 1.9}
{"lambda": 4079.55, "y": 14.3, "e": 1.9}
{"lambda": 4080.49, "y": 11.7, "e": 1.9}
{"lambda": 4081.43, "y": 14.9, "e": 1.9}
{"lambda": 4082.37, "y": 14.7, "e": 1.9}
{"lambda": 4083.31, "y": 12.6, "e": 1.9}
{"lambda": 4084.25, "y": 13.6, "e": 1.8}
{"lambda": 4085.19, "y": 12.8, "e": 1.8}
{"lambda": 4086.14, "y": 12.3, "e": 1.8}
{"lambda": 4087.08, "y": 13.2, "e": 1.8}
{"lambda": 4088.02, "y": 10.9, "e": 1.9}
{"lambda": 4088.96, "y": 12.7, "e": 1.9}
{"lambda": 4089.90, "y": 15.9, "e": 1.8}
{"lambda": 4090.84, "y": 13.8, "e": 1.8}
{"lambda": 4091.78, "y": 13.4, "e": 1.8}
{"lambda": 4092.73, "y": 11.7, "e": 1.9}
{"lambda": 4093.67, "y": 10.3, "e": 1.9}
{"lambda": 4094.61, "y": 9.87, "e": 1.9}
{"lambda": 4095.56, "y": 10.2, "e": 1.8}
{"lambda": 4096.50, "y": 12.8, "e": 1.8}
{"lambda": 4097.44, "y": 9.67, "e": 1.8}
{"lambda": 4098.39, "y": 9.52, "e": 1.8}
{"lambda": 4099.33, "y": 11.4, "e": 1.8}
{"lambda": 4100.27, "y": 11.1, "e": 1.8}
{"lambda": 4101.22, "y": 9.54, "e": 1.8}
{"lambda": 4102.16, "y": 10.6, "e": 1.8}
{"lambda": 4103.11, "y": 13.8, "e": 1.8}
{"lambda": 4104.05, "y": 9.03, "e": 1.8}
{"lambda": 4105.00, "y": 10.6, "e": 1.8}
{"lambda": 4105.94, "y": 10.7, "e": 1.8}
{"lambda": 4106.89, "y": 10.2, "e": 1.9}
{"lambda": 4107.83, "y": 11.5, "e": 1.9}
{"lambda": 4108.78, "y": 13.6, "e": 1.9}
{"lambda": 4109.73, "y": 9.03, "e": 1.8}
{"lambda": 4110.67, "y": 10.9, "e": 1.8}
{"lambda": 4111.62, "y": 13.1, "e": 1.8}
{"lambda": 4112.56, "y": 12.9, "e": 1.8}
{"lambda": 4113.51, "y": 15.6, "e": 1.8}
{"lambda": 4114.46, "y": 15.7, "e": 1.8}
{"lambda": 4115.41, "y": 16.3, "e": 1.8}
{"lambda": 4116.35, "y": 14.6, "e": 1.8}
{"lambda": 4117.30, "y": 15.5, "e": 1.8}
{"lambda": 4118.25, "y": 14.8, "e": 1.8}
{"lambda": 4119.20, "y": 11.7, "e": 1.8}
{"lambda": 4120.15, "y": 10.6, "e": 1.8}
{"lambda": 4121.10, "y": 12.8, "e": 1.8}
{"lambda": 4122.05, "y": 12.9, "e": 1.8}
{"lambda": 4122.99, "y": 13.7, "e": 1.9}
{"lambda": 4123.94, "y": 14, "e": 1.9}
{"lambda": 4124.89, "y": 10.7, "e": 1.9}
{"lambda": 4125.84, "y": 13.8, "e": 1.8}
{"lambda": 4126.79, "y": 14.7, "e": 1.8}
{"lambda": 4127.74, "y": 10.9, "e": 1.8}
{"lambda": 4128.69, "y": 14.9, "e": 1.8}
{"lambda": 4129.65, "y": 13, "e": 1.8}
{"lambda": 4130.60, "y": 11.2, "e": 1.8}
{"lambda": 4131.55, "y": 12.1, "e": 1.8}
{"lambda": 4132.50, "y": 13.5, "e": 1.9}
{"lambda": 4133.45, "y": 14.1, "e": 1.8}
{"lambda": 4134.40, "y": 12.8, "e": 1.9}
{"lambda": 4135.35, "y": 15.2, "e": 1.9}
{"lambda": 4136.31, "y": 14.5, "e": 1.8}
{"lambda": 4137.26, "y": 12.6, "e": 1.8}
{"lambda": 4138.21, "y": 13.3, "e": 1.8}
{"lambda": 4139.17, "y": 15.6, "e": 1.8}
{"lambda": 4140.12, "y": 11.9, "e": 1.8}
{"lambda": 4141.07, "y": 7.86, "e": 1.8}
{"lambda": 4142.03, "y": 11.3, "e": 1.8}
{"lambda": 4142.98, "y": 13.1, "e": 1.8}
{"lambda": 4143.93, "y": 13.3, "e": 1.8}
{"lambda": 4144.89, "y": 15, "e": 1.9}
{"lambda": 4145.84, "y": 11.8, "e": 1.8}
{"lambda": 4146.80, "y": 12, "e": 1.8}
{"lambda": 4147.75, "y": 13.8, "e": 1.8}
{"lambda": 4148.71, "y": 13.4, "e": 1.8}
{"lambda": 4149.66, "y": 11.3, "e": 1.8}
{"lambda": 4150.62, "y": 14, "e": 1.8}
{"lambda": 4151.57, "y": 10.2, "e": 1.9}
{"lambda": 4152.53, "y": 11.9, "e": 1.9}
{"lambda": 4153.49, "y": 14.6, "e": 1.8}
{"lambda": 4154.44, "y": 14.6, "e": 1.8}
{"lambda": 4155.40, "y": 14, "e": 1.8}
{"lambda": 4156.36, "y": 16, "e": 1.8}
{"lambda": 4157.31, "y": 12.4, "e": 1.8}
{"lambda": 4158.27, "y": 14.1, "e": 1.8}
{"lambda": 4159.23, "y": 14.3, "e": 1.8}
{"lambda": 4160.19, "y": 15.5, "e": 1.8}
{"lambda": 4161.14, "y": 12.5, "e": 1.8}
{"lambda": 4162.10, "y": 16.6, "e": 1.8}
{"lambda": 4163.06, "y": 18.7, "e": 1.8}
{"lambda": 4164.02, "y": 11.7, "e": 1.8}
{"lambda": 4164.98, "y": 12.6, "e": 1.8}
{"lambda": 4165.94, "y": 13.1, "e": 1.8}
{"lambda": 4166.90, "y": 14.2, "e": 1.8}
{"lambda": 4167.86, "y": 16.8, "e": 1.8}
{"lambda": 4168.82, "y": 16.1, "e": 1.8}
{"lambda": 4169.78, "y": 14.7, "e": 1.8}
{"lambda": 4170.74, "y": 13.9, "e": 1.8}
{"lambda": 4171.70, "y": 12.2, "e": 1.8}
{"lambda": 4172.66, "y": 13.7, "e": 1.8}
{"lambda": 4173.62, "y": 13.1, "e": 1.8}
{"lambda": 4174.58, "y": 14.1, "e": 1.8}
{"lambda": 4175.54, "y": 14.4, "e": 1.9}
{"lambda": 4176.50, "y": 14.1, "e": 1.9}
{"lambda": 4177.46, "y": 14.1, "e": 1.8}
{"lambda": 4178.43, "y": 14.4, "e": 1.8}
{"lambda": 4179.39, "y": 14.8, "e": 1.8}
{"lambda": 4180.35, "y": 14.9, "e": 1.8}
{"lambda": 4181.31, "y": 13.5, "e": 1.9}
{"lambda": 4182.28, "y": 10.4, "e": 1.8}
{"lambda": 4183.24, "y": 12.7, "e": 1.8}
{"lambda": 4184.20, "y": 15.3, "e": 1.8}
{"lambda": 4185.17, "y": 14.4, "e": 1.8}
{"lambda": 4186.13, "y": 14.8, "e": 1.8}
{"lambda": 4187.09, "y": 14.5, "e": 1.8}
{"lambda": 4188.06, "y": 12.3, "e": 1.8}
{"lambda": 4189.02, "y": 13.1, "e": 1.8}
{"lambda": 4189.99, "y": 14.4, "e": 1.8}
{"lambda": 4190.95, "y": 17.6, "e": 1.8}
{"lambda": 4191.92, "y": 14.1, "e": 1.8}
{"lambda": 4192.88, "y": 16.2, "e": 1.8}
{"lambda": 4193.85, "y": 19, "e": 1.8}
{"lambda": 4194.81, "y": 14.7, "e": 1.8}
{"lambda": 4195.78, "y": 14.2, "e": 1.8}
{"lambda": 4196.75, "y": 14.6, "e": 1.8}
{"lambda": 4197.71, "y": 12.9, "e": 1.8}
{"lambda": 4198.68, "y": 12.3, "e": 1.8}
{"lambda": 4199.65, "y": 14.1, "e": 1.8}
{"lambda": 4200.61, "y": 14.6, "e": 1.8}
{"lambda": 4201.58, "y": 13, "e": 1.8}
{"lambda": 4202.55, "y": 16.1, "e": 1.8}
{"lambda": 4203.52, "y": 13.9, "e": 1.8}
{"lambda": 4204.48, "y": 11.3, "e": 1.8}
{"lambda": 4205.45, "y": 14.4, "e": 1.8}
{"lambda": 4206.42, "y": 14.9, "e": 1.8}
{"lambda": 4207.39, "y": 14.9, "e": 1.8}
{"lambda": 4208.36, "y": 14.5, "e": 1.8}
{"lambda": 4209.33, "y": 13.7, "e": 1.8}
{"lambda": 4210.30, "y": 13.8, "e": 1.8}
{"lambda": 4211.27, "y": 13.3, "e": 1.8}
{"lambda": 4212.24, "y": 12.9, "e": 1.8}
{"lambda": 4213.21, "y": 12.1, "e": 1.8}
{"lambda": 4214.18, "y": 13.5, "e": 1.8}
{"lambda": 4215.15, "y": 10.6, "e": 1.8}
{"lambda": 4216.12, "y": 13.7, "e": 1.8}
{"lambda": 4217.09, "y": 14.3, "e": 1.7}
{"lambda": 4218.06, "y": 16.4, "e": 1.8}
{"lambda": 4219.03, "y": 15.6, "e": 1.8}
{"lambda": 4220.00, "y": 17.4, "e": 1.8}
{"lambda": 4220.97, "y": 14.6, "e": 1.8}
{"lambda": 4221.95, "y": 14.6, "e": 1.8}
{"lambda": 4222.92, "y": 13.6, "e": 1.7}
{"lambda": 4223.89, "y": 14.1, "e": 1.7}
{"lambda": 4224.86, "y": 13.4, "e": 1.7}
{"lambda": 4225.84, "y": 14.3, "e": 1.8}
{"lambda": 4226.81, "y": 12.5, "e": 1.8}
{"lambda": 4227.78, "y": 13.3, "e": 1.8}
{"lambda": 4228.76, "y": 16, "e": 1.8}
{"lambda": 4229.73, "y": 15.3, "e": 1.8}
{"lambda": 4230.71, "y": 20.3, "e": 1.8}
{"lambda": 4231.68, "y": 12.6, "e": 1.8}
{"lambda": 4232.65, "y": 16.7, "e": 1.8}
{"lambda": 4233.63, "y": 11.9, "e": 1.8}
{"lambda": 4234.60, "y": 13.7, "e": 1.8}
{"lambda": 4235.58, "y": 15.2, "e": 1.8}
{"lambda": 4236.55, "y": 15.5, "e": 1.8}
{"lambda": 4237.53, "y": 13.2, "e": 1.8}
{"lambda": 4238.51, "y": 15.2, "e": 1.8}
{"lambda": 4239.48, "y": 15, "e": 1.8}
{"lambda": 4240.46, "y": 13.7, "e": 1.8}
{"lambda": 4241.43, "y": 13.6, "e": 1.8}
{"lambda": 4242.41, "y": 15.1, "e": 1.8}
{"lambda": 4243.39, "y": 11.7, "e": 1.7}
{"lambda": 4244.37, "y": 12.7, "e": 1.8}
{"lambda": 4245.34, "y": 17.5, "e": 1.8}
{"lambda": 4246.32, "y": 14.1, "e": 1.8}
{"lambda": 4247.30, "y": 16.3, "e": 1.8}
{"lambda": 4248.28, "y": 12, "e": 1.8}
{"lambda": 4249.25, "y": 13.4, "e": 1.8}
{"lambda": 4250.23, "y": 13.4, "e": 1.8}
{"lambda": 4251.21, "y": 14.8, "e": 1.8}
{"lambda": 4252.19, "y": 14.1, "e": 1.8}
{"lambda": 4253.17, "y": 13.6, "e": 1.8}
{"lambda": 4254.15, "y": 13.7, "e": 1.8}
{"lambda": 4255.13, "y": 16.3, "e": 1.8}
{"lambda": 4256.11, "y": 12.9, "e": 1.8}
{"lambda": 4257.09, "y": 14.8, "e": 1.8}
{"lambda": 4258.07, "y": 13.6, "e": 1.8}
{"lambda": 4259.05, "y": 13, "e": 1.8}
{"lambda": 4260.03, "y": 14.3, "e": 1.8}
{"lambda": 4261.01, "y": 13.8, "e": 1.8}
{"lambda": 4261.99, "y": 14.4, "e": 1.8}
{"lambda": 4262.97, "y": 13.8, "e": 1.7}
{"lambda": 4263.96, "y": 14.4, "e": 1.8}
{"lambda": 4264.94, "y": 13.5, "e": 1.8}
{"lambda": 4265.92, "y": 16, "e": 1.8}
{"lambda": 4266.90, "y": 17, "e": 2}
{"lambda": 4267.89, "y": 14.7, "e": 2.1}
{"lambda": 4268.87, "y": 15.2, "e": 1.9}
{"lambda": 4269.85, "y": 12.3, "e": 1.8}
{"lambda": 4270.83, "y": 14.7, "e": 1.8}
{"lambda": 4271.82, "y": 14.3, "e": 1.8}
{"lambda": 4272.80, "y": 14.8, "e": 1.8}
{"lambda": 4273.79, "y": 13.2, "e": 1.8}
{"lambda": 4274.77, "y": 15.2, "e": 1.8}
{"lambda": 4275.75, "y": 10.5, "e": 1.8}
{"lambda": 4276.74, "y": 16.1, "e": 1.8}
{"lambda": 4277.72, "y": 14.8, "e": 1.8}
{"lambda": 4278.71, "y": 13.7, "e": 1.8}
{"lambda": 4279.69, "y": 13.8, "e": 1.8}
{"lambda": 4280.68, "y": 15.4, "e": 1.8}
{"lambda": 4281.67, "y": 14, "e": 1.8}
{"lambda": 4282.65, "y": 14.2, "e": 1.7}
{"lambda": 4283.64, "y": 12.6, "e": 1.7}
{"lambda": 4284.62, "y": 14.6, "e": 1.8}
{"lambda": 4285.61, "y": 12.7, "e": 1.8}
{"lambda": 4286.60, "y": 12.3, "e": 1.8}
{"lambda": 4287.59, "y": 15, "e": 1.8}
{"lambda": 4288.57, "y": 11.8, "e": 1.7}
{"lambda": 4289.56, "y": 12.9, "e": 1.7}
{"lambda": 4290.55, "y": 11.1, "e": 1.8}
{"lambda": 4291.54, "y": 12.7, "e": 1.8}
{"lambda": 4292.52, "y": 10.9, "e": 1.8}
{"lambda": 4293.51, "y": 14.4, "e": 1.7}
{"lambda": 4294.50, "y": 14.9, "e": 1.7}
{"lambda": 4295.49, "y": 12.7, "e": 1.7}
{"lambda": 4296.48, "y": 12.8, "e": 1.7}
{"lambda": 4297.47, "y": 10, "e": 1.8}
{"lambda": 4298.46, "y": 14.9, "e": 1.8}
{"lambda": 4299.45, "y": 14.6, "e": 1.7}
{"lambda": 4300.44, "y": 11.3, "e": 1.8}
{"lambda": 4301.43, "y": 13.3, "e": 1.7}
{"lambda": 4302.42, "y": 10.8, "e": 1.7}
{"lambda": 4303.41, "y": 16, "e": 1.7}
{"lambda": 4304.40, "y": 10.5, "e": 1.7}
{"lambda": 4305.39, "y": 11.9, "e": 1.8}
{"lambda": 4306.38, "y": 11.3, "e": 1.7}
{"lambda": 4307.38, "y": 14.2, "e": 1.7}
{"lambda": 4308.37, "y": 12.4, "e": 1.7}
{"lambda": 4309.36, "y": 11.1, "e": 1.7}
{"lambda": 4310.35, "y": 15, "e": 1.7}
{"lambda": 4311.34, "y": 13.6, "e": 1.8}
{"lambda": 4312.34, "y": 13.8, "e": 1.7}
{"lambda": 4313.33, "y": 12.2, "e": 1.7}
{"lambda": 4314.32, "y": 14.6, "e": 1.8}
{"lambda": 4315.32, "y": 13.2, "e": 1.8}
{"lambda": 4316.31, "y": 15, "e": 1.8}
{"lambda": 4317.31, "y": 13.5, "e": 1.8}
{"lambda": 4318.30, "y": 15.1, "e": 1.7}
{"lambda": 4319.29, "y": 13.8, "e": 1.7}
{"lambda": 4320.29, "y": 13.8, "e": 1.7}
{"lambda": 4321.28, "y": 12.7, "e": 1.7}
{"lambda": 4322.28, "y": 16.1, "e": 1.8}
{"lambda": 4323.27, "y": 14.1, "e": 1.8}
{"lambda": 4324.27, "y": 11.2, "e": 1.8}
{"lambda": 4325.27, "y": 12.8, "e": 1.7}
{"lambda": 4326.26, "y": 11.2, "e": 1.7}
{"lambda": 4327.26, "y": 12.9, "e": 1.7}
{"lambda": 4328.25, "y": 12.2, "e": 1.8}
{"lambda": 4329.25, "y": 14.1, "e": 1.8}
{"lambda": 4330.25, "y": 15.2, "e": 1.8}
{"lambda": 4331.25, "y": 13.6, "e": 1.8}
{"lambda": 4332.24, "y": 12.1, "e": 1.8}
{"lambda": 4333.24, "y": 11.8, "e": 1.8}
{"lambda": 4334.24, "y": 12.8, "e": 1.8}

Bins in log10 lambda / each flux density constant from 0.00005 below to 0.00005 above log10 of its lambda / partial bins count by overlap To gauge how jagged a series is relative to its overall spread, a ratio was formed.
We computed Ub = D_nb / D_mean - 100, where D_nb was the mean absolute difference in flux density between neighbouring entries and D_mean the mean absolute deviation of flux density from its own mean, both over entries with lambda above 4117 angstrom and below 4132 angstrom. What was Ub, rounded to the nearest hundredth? -98.61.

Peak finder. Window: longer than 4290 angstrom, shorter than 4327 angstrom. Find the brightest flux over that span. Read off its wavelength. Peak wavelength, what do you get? 4322.28 angstrom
